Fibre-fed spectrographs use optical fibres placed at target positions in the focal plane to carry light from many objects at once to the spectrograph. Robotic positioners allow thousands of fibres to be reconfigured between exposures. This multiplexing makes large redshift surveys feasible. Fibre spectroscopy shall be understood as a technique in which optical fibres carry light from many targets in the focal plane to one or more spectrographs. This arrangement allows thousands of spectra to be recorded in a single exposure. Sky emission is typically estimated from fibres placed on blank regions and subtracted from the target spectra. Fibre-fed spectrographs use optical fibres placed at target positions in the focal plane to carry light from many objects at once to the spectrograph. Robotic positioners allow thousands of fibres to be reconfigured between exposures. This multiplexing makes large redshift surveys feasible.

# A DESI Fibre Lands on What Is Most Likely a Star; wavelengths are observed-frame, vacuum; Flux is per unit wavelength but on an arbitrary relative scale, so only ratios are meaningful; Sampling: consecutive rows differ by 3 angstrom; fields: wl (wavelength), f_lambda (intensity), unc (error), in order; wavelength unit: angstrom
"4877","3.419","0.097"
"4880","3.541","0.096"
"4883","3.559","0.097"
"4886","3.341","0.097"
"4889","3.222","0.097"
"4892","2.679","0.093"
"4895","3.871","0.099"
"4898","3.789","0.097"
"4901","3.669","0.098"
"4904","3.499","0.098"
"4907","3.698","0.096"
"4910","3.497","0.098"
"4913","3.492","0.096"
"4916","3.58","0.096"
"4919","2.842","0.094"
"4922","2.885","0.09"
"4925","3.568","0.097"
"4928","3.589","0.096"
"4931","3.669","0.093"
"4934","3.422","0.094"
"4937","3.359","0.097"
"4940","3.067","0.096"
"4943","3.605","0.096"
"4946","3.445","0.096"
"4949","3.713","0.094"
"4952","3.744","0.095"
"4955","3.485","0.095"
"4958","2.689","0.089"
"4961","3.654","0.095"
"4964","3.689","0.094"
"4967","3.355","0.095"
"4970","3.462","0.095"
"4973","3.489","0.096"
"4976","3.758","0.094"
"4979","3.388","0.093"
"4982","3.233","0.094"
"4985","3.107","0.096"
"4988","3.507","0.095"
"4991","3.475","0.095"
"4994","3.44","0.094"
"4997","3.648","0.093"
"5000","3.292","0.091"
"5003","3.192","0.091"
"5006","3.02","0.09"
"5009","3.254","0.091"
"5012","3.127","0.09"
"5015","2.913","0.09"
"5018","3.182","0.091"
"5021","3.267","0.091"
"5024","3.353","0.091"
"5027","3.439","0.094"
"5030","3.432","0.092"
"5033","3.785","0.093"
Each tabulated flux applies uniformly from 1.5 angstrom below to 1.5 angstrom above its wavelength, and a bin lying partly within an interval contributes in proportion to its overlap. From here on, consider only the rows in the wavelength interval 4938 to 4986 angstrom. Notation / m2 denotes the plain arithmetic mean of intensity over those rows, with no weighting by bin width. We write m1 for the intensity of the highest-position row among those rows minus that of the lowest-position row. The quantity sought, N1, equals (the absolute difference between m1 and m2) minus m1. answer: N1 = 3.4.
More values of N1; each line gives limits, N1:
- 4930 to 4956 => 3.9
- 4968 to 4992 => 3.4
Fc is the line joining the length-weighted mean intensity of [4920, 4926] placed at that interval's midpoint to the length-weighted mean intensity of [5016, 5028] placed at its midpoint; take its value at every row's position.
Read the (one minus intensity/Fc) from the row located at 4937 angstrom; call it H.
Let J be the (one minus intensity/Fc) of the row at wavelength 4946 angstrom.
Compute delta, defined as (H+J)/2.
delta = -0.07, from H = -0.055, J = -0.08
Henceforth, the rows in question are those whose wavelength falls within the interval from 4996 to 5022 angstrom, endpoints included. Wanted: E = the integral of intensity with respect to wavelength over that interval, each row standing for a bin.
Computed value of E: 83.2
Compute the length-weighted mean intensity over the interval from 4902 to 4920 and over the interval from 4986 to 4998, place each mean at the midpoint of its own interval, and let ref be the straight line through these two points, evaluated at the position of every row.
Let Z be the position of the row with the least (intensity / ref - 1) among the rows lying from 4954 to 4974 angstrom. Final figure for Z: 4958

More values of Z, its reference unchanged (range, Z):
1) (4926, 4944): 4940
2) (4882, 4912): 4892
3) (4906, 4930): 4919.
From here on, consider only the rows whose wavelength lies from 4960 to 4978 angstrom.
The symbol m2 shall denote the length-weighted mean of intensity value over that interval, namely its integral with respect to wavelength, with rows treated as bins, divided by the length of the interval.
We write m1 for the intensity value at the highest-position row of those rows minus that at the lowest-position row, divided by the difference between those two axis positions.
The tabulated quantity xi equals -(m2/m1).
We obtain -514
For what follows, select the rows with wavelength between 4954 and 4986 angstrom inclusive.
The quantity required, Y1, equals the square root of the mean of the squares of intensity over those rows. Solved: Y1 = 3.40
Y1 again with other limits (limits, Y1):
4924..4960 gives 3.46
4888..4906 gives 3.48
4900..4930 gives 3.44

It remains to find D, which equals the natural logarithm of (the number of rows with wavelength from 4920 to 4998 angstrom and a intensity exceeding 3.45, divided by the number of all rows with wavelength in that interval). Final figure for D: -0.55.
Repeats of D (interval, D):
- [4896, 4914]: 0.00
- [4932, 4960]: -0.81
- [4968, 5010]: -0.85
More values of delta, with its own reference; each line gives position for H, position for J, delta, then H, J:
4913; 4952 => -0.14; -0.107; -0.17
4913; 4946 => -0.09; -0.107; -0.08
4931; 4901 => -0.16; -0.155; -0.17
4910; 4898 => -0.16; -0.110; -0.21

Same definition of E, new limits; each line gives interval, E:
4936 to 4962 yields 88.8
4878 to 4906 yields 97.1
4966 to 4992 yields 88.9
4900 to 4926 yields 88.6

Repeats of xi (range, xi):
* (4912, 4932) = -342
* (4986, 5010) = 278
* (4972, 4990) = -2844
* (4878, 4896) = -153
